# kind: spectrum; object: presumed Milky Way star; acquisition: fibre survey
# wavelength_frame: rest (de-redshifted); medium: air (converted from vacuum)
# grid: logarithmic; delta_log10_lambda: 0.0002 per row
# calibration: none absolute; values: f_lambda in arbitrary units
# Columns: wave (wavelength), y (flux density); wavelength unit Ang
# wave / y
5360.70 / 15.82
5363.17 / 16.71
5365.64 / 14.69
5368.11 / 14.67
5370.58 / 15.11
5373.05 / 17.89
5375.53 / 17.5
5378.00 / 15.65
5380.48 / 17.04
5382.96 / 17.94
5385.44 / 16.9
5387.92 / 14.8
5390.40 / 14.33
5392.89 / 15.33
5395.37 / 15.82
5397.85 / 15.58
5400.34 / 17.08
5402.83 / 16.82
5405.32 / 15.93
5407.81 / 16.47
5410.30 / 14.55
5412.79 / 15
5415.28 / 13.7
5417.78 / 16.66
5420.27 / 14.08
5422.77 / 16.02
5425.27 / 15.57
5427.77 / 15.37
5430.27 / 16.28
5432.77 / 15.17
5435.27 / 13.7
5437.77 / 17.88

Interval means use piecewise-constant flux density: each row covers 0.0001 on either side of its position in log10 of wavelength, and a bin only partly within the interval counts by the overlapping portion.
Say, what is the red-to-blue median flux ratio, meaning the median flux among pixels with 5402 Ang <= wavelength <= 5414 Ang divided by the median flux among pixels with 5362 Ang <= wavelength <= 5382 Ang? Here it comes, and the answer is 0.98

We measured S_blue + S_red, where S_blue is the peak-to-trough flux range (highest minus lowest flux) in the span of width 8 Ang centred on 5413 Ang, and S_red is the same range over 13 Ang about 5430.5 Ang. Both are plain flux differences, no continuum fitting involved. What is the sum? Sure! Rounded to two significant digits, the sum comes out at 3.9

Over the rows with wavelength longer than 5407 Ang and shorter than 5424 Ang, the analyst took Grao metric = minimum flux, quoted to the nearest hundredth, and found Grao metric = 13.70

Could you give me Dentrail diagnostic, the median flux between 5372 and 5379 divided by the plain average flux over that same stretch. 1.03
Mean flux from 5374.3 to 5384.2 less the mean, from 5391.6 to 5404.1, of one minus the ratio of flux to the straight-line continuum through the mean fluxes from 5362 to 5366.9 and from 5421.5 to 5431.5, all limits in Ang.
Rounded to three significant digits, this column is 17.1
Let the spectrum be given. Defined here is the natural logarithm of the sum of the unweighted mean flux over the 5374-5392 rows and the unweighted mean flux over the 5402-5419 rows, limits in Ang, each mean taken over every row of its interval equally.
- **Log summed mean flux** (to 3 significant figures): 3.46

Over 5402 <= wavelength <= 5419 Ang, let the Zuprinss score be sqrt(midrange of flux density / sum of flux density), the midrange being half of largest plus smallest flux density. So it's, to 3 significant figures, 0.374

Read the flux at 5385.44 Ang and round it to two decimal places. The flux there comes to 16.90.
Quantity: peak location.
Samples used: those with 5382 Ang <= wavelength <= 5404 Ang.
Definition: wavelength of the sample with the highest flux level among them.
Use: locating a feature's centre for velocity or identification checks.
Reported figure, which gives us 5382.96 Ang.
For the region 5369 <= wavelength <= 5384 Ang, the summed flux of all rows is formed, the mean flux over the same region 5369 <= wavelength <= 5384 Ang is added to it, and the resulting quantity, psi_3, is 118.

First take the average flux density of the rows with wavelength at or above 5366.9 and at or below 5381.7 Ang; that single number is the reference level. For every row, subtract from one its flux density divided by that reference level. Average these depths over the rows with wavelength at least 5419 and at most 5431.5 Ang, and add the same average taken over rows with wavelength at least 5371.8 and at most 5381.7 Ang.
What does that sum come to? 0.01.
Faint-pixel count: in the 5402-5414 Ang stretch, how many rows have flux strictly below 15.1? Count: 2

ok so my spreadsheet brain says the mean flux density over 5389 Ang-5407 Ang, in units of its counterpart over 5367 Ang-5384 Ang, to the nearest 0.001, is 0.958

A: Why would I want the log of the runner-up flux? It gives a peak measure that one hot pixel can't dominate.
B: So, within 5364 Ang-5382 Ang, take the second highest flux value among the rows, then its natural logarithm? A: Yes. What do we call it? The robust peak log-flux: 2.86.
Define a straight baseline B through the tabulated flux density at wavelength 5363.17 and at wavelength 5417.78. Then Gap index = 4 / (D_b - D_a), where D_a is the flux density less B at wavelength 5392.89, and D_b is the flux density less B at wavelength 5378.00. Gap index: 13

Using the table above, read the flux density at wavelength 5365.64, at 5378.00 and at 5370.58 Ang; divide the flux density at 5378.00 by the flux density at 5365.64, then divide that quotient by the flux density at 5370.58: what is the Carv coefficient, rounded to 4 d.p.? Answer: 0.0705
